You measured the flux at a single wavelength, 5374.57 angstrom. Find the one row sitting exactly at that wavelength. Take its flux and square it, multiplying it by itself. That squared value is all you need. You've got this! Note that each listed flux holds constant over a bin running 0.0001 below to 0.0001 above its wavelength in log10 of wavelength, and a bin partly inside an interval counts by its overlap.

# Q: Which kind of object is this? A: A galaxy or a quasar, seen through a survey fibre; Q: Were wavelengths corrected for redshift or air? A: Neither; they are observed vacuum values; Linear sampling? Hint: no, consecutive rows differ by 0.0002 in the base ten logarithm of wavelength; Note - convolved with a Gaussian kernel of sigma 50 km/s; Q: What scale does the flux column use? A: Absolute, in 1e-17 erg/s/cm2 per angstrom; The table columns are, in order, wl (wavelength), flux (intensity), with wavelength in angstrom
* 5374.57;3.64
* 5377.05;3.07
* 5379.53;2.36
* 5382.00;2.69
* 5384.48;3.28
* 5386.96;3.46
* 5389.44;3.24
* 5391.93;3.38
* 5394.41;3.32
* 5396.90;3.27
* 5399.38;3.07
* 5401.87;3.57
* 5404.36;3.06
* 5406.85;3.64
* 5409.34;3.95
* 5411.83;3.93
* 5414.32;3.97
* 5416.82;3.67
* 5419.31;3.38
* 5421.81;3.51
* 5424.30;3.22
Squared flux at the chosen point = 13.2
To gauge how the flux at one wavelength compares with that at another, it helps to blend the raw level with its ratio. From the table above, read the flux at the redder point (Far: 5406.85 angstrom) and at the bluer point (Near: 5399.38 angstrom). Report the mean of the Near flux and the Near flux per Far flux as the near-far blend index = 1.96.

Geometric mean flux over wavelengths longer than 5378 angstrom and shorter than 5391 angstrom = 3.0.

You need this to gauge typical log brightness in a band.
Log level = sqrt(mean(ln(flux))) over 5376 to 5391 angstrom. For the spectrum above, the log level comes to 1.05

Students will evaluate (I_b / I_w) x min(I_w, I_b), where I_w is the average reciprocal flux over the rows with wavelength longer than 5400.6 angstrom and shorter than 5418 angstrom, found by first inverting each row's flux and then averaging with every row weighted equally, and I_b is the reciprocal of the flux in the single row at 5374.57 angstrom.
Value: 0.275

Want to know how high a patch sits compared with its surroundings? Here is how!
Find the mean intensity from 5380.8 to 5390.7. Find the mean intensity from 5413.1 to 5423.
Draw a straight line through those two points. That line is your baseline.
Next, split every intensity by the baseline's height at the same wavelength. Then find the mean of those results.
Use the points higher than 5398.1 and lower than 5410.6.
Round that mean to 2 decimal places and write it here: 1.01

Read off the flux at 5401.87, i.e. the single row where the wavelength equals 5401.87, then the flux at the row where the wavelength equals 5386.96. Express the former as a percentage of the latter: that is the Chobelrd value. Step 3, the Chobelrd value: 103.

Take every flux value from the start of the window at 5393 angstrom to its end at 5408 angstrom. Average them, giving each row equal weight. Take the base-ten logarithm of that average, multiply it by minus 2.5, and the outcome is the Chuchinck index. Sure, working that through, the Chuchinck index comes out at -1.30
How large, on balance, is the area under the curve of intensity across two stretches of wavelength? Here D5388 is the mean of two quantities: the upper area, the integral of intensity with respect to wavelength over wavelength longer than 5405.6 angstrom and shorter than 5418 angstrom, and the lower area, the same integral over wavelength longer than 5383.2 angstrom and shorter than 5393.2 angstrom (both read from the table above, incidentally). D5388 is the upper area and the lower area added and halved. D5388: 40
